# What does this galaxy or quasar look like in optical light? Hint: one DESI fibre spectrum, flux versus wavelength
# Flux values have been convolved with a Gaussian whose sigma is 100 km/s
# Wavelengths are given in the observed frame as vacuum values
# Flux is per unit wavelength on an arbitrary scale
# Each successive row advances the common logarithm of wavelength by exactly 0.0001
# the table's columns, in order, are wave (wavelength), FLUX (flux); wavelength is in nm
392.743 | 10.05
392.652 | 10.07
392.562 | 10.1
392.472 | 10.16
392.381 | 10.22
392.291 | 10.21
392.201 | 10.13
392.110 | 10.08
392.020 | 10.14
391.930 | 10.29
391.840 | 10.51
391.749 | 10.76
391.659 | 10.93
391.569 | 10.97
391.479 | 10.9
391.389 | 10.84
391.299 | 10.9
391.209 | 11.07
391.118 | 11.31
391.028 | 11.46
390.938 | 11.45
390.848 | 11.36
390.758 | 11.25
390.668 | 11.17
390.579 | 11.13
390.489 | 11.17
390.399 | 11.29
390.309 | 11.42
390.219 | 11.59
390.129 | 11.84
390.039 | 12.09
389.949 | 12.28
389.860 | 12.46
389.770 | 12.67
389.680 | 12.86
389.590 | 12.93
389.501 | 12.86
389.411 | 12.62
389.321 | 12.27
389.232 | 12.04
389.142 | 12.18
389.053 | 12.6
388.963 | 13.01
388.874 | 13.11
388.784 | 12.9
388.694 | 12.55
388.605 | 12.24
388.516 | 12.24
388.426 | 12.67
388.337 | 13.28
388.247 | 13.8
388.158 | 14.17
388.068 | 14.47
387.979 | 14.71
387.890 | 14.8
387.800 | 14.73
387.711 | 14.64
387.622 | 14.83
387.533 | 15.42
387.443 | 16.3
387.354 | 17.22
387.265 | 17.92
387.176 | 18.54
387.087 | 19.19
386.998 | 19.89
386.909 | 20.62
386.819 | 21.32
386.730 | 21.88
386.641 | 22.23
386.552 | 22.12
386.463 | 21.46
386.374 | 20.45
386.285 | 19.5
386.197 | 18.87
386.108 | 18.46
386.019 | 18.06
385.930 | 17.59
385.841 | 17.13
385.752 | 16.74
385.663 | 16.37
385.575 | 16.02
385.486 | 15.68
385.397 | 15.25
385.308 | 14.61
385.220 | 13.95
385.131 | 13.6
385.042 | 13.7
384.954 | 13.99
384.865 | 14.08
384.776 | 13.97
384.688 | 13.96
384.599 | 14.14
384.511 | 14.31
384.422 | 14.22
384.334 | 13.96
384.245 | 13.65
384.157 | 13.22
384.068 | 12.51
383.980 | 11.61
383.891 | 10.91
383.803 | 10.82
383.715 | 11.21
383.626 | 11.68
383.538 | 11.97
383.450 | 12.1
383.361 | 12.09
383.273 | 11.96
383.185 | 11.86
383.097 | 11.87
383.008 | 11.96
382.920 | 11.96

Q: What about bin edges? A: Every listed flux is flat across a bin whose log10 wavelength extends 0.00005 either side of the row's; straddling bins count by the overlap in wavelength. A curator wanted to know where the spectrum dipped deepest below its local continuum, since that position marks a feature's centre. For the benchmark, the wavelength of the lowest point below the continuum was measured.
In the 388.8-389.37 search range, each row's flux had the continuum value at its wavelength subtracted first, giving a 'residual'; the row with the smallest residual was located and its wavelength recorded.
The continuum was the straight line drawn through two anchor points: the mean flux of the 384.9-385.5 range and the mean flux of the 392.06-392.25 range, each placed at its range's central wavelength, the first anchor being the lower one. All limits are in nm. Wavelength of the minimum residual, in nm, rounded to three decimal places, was 389.232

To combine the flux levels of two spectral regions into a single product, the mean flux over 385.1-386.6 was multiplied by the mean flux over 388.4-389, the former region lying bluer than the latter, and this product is 221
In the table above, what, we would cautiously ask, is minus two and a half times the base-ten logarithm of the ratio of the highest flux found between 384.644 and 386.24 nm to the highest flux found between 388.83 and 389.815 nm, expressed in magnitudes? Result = -0.40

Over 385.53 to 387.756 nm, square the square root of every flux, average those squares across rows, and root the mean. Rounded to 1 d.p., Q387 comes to 4.3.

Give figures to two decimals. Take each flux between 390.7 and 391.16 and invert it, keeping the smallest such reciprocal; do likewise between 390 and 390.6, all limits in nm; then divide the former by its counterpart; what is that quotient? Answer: 1.05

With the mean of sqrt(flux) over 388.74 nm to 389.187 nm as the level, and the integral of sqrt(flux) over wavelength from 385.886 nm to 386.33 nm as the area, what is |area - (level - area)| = 0.25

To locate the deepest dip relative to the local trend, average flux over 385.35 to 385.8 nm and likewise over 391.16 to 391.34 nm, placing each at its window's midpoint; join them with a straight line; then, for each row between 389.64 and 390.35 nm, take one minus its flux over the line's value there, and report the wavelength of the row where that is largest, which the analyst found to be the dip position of 390.309 nm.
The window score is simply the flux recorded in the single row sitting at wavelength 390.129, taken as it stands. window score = 11.84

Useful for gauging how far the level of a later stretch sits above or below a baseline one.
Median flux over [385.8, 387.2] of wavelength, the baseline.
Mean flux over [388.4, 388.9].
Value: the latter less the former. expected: -7.1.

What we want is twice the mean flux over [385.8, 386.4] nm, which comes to 37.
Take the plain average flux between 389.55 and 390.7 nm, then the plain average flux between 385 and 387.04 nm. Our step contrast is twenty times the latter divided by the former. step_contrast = 30.3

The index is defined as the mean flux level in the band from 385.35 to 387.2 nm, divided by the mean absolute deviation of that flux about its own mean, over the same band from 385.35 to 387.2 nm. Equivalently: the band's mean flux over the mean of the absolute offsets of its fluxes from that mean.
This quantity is 10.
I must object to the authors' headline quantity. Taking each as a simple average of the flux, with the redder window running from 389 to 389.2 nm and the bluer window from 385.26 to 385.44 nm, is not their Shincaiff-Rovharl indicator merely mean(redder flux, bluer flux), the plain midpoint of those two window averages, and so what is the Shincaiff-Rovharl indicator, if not 13.7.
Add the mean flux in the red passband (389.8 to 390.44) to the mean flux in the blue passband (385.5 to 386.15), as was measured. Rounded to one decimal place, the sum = 29.0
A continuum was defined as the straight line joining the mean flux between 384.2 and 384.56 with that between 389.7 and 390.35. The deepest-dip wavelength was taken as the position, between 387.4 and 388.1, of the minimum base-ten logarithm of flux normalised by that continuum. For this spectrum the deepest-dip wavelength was 388.068 nm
